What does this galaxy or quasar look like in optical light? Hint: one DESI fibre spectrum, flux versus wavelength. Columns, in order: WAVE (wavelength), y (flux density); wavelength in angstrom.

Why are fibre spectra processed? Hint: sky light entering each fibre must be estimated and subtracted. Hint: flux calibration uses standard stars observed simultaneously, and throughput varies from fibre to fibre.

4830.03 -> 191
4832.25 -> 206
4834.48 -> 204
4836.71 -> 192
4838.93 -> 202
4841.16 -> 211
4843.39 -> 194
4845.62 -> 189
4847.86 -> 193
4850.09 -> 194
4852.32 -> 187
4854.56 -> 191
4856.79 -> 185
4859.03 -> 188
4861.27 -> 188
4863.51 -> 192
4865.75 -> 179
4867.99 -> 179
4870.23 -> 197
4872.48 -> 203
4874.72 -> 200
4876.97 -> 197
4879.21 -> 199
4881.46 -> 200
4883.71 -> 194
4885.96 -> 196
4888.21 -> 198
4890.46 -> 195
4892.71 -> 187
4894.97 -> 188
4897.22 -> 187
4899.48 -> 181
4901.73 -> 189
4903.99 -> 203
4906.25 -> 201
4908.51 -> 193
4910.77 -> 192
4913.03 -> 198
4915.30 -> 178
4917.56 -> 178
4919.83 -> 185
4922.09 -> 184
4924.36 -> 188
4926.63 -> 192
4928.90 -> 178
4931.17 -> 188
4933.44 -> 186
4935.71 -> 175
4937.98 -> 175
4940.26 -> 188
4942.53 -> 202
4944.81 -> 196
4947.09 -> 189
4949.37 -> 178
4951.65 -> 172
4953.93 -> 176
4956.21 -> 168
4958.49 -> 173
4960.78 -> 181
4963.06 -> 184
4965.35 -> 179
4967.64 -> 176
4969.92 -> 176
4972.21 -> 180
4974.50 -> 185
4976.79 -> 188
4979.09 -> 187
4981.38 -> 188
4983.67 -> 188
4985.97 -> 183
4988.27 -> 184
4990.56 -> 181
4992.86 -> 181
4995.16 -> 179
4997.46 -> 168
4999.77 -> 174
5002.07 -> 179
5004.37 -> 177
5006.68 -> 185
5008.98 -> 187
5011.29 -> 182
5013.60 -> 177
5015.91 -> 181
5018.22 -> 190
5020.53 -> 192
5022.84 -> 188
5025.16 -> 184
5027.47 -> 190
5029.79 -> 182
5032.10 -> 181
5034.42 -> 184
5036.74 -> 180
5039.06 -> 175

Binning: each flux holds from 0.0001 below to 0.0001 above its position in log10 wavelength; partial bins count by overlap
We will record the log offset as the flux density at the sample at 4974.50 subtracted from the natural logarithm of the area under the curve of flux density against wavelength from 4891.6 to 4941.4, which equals -176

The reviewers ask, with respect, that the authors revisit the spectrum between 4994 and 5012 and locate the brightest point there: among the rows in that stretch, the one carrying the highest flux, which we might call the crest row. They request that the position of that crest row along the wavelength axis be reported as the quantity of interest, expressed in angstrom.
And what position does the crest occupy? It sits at 5008.98 angstrom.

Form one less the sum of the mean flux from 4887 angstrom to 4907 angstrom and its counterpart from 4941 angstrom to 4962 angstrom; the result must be -373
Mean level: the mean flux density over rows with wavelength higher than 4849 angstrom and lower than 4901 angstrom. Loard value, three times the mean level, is 575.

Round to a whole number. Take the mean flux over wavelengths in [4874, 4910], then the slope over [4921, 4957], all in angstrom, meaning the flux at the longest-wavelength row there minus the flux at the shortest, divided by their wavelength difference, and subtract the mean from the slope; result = -195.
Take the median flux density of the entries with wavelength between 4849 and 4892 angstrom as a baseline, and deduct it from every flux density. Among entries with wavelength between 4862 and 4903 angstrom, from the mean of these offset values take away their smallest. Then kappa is 13.3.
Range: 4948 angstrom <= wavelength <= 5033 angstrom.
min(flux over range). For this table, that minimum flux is 168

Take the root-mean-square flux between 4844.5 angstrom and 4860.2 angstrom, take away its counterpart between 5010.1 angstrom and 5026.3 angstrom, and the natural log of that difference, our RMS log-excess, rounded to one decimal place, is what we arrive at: 1.5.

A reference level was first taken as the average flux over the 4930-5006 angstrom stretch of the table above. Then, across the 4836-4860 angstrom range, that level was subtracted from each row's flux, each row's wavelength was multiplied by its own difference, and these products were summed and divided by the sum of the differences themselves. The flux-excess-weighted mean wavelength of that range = 4845.2 angstrom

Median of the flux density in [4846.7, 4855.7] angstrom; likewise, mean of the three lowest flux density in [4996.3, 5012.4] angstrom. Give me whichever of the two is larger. 192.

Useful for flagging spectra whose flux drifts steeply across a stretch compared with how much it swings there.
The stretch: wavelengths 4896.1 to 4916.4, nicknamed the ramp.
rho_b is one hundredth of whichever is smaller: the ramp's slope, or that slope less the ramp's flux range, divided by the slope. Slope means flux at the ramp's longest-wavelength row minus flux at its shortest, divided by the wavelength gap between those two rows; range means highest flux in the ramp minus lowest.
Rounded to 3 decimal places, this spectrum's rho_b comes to -0.005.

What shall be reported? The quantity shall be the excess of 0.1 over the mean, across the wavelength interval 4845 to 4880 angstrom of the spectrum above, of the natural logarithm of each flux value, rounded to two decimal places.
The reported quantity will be -5.15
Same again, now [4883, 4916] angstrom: -5.16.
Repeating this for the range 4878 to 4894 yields -5.18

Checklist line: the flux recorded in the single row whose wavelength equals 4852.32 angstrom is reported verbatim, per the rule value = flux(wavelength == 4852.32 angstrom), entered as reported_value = 187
